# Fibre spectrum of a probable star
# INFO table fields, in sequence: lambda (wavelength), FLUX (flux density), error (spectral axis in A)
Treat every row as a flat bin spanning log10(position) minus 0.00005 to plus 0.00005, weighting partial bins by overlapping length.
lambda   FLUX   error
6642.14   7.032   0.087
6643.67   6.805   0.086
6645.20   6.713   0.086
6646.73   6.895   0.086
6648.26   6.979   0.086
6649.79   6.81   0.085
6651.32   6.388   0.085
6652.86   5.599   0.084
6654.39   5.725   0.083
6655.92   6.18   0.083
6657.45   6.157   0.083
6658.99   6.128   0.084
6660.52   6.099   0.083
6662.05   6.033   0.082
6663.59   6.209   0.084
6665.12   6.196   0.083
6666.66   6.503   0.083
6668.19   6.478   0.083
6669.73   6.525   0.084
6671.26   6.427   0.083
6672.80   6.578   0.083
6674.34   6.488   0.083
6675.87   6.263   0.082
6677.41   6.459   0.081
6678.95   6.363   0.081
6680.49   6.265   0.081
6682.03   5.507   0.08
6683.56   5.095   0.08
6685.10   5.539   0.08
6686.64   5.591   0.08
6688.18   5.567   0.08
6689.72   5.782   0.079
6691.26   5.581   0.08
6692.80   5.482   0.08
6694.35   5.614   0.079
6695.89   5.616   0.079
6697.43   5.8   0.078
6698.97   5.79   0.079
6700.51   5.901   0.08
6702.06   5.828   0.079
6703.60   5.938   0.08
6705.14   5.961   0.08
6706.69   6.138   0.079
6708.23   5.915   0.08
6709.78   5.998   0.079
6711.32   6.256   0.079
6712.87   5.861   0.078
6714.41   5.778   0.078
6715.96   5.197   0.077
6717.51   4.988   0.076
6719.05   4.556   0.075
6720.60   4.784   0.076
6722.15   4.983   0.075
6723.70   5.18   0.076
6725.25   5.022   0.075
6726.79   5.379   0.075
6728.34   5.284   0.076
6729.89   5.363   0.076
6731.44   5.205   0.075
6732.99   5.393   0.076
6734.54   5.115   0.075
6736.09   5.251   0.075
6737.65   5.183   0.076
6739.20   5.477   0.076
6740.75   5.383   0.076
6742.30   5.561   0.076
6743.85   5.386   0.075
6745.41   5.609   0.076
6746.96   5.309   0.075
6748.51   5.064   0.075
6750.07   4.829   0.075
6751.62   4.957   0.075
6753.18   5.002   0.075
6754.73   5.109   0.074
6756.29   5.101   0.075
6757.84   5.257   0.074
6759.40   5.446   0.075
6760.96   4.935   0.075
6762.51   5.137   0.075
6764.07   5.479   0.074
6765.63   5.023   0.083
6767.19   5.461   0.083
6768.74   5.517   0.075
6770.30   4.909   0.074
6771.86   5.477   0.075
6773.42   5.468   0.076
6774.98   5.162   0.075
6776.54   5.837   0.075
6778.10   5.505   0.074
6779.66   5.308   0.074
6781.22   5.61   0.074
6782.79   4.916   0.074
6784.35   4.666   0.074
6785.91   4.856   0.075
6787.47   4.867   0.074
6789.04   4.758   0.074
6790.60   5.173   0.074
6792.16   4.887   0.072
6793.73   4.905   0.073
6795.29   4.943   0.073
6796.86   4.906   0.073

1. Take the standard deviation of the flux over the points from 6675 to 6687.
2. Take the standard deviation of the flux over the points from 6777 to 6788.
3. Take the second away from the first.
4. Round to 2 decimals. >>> 0.14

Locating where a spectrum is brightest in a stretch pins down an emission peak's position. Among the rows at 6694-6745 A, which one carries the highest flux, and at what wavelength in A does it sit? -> 6711.32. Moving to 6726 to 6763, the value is 6745.41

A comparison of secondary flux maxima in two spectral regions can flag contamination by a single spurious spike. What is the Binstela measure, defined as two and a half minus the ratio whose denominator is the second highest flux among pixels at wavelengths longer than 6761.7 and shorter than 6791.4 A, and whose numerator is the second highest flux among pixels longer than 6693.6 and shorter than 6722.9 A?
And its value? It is 1.41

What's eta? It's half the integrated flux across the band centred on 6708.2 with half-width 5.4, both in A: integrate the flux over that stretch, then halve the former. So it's 32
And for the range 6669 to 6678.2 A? 30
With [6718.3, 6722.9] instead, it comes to 11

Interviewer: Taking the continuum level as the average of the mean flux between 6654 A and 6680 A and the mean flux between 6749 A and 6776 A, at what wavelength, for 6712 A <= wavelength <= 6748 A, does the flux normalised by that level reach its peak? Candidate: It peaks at 6712.87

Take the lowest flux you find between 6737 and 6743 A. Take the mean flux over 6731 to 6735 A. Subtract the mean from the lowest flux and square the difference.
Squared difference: 0.00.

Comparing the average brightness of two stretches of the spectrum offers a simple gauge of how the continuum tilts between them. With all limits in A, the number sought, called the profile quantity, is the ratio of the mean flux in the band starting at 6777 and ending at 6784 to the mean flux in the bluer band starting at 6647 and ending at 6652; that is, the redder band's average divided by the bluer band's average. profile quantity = 0.79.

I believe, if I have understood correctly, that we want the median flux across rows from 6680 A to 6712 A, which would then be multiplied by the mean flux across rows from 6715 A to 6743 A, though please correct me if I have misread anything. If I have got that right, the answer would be 30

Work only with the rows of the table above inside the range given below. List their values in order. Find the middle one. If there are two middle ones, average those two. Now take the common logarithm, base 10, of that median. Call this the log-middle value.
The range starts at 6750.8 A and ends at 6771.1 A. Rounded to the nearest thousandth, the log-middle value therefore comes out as 0.708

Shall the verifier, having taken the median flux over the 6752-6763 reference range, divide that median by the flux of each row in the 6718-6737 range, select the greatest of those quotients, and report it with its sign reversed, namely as -1.12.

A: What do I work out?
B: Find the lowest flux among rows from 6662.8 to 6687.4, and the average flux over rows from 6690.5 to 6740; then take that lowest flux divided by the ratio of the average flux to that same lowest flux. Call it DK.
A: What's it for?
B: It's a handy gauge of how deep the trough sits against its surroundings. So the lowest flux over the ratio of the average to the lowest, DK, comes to 4.7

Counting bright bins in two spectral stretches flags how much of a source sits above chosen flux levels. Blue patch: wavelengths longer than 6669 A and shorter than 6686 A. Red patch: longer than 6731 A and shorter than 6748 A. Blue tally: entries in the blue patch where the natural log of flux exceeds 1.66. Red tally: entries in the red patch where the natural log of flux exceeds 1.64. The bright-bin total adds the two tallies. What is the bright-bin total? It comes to 20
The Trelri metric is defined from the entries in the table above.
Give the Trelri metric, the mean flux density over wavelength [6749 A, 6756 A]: 5.0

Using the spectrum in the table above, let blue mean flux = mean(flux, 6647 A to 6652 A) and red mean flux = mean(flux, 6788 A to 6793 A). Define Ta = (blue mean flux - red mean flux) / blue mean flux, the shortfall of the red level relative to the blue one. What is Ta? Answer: 0.27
